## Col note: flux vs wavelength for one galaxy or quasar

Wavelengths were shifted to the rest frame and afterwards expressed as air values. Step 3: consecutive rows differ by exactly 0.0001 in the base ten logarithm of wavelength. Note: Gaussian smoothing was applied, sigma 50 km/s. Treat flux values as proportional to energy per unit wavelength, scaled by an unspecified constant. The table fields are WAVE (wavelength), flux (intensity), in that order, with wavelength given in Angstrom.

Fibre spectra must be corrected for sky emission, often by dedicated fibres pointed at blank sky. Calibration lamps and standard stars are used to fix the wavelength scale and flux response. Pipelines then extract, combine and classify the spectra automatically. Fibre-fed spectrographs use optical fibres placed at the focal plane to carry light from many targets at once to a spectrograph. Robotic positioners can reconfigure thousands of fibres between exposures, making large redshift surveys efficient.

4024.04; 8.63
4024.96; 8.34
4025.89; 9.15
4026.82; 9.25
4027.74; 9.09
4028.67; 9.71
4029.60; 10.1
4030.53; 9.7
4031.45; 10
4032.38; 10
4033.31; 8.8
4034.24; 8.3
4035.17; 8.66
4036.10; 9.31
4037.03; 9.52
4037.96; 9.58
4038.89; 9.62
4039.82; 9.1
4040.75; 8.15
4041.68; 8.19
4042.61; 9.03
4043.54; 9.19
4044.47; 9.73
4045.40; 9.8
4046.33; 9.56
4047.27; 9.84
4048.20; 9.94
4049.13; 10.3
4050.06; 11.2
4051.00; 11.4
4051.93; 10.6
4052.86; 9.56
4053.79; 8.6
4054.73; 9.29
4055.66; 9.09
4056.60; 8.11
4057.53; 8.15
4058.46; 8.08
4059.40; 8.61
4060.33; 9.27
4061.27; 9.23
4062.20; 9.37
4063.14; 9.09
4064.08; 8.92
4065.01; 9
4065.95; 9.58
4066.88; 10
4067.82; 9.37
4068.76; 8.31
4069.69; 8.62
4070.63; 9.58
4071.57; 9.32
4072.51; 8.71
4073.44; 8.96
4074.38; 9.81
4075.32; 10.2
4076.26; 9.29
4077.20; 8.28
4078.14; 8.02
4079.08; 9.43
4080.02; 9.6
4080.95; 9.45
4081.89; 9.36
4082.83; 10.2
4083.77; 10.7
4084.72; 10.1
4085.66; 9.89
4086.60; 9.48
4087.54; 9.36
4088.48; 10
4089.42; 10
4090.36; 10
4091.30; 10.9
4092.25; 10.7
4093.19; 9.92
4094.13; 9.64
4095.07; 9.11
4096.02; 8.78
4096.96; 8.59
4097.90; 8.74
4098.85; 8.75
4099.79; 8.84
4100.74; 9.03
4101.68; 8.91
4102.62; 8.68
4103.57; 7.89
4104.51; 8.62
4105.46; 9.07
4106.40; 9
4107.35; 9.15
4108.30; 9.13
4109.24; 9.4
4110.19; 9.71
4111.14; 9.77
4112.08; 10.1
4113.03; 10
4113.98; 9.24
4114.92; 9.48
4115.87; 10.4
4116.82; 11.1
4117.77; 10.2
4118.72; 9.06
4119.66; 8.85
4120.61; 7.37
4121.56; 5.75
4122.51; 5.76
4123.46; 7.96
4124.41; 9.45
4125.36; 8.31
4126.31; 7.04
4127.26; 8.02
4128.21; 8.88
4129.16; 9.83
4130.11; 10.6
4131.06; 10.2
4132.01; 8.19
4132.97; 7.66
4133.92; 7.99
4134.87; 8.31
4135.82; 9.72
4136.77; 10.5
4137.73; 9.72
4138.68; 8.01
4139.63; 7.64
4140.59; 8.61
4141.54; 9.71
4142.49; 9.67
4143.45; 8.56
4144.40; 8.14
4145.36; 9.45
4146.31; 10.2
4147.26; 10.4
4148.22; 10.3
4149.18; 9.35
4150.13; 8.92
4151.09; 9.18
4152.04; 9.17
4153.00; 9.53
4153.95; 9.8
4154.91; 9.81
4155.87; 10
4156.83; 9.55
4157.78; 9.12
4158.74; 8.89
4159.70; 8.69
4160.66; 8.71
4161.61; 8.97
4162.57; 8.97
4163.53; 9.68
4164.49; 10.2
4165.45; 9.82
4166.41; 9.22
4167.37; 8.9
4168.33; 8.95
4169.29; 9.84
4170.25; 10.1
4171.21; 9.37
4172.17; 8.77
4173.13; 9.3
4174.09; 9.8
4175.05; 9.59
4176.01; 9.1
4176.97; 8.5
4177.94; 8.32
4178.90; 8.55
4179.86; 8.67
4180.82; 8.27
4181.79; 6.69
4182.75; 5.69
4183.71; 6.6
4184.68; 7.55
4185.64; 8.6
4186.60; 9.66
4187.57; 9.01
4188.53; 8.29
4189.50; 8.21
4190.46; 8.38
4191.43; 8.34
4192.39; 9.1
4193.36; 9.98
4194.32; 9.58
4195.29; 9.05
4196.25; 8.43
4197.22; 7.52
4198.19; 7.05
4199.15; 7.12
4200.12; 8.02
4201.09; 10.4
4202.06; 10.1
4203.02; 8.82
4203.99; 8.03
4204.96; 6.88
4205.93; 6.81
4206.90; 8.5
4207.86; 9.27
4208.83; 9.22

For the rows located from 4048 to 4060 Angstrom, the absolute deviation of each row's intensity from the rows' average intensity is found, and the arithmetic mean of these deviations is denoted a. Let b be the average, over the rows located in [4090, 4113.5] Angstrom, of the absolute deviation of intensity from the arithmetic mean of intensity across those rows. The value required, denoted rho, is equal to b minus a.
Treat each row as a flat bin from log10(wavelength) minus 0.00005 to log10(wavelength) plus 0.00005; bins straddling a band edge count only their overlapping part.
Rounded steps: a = 0.96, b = 0.57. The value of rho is -0.39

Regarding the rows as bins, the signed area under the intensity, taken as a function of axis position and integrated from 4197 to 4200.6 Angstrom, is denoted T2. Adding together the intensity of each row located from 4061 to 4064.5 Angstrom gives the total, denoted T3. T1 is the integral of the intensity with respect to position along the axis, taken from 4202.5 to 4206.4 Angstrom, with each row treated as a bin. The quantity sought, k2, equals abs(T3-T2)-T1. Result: -20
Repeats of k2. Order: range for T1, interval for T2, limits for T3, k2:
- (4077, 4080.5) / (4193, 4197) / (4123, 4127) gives -27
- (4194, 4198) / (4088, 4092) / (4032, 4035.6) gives -29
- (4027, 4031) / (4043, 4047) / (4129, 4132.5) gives -38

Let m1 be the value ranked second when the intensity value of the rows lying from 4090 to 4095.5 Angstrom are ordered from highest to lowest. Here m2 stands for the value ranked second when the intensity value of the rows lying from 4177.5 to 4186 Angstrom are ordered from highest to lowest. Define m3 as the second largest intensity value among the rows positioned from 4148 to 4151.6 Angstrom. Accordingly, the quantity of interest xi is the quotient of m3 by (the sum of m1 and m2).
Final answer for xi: 0.48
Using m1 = 10.7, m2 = 8.6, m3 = 9.35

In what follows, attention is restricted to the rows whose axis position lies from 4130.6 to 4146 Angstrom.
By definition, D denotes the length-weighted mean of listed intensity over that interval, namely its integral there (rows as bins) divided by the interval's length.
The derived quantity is 8.9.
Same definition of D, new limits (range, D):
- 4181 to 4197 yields 8.3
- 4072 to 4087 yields 9.5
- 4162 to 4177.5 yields 9.4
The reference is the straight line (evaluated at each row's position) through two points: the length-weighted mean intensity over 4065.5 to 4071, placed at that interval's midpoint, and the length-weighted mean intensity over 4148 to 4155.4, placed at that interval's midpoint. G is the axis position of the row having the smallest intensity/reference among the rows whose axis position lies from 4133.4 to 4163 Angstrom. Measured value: 4139.63 Angstrom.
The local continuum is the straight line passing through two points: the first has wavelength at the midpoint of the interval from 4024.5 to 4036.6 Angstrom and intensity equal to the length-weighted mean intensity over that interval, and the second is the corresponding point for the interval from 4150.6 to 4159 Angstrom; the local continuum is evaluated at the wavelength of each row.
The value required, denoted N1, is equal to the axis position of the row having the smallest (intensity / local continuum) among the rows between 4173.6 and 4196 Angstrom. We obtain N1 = 4182.75 Angstrom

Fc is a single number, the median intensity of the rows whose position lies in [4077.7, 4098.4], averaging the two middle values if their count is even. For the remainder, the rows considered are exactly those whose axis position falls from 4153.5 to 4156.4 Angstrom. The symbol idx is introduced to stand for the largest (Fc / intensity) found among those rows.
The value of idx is 0.98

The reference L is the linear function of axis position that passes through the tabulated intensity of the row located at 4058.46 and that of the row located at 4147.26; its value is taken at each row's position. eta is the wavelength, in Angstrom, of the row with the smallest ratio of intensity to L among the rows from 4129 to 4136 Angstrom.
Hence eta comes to 4132.97 Angstrom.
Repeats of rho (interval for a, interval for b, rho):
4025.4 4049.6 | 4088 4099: 0.19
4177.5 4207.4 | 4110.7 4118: -0.43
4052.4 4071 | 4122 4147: 0.52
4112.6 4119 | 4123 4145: 0.31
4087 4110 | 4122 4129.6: 0.41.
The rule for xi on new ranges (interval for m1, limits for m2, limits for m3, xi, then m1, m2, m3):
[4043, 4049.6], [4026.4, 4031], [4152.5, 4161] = 0.50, 9.94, 9.71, 9.81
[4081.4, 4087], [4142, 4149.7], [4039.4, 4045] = 0.45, 10.2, 10.3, 9.19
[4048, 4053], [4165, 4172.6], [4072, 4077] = 0.47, 11.2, 9.84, 9.81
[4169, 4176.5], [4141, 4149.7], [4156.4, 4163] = 0.45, 9.84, 10.3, 9.12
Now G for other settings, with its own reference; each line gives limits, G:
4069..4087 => 4078.14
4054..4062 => 4058.46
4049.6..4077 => 4058.46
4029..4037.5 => 4034.24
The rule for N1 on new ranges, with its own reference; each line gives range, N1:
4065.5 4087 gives 4078.14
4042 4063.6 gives 4058.46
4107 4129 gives 4121.56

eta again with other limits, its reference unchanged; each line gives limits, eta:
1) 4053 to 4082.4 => 4078.14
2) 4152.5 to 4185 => 4182.75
